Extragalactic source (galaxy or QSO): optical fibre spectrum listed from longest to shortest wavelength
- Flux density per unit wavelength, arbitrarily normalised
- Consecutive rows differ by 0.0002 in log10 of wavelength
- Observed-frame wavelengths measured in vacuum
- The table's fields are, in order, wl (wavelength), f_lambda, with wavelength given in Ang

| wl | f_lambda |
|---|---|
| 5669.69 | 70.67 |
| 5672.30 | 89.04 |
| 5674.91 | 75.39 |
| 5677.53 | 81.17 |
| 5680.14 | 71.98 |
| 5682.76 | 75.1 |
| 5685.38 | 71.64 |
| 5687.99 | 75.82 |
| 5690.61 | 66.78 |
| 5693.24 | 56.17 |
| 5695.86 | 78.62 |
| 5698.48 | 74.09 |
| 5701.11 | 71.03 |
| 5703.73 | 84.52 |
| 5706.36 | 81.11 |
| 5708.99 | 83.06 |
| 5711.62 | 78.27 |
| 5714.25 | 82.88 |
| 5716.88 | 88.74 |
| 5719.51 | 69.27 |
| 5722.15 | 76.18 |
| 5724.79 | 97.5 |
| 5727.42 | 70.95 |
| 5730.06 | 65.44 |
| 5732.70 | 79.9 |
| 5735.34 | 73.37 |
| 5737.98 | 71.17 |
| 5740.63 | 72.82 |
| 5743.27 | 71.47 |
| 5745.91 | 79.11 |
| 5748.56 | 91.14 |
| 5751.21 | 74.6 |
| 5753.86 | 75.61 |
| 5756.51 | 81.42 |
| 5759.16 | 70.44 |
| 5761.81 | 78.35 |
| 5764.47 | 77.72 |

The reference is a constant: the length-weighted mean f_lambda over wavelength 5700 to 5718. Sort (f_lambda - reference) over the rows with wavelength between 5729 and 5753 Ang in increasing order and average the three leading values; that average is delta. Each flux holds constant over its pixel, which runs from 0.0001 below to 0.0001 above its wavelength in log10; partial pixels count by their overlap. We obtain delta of -12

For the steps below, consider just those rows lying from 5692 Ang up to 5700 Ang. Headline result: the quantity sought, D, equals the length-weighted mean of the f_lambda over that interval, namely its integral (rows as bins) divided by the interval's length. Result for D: 70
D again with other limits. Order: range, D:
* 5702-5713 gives 81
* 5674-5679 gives 78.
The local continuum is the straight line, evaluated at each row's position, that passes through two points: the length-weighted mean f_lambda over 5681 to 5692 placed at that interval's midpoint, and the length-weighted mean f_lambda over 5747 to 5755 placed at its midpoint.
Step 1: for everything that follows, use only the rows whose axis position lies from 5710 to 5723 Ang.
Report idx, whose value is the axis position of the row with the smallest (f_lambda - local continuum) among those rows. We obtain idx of 5719.51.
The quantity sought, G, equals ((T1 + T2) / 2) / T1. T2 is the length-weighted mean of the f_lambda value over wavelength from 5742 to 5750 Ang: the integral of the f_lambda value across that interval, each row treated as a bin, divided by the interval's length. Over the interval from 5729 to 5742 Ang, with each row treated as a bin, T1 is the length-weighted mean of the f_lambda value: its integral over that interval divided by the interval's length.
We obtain 1.05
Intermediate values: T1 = 72.7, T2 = 80.6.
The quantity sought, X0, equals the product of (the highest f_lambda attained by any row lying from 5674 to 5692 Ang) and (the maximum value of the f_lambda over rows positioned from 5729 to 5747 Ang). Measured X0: 6485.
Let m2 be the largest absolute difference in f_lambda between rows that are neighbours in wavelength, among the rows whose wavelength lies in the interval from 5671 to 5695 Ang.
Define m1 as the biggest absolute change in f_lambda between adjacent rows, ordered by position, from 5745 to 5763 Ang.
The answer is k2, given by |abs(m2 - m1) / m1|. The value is 0.17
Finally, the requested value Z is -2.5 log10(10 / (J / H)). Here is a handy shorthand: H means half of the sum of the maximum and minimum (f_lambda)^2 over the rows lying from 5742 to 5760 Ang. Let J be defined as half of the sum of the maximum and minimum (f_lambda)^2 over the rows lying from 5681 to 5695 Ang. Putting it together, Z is -2.9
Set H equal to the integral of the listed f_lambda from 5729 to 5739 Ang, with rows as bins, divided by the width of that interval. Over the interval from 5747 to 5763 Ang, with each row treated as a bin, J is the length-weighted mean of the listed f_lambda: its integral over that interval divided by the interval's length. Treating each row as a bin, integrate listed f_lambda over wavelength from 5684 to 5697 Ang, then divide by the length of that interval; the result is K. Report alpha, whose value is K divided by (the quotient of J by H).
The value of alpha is 64.5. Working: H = 72.7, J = 78.6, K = 69.7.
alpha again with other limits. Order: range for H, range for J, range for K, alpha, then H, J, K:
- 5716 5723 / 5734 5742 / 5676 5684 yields 81.3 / 77.5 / 72.5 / 76.0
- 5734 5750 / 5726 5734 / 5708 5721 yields 84.8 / 76.5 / 72.5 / 80.3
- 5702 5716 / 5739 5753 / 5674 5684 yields 80.1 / 81.9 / 77.6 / 75.9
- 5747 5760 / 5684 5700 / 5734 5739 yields 81.0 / 78.9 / 70.5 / 72.4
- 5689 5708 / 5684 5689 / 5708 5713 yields 80.2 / 73.4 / 73.7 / 80.5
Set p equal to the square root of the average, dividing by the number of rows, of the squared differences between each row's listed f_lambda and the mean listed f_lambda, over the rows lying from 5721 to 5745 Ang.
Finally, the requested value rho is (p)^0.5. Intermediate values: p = 9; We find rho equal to 2.9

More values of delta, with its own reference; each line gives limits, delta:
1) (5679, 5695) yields -17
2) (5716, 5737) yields -13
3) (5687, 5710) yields -17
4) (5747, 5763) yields -8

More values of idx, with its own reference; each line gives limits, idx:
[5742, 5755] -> 5743.27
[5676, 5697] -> 5693.24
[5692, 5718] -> 5693.24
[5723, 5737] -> 5730.06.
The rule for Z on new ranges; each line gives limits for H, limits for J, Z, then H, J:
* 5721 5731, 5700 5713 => -2.6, 6894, 6094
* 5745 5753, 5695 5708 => -2.6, 6936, 6094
